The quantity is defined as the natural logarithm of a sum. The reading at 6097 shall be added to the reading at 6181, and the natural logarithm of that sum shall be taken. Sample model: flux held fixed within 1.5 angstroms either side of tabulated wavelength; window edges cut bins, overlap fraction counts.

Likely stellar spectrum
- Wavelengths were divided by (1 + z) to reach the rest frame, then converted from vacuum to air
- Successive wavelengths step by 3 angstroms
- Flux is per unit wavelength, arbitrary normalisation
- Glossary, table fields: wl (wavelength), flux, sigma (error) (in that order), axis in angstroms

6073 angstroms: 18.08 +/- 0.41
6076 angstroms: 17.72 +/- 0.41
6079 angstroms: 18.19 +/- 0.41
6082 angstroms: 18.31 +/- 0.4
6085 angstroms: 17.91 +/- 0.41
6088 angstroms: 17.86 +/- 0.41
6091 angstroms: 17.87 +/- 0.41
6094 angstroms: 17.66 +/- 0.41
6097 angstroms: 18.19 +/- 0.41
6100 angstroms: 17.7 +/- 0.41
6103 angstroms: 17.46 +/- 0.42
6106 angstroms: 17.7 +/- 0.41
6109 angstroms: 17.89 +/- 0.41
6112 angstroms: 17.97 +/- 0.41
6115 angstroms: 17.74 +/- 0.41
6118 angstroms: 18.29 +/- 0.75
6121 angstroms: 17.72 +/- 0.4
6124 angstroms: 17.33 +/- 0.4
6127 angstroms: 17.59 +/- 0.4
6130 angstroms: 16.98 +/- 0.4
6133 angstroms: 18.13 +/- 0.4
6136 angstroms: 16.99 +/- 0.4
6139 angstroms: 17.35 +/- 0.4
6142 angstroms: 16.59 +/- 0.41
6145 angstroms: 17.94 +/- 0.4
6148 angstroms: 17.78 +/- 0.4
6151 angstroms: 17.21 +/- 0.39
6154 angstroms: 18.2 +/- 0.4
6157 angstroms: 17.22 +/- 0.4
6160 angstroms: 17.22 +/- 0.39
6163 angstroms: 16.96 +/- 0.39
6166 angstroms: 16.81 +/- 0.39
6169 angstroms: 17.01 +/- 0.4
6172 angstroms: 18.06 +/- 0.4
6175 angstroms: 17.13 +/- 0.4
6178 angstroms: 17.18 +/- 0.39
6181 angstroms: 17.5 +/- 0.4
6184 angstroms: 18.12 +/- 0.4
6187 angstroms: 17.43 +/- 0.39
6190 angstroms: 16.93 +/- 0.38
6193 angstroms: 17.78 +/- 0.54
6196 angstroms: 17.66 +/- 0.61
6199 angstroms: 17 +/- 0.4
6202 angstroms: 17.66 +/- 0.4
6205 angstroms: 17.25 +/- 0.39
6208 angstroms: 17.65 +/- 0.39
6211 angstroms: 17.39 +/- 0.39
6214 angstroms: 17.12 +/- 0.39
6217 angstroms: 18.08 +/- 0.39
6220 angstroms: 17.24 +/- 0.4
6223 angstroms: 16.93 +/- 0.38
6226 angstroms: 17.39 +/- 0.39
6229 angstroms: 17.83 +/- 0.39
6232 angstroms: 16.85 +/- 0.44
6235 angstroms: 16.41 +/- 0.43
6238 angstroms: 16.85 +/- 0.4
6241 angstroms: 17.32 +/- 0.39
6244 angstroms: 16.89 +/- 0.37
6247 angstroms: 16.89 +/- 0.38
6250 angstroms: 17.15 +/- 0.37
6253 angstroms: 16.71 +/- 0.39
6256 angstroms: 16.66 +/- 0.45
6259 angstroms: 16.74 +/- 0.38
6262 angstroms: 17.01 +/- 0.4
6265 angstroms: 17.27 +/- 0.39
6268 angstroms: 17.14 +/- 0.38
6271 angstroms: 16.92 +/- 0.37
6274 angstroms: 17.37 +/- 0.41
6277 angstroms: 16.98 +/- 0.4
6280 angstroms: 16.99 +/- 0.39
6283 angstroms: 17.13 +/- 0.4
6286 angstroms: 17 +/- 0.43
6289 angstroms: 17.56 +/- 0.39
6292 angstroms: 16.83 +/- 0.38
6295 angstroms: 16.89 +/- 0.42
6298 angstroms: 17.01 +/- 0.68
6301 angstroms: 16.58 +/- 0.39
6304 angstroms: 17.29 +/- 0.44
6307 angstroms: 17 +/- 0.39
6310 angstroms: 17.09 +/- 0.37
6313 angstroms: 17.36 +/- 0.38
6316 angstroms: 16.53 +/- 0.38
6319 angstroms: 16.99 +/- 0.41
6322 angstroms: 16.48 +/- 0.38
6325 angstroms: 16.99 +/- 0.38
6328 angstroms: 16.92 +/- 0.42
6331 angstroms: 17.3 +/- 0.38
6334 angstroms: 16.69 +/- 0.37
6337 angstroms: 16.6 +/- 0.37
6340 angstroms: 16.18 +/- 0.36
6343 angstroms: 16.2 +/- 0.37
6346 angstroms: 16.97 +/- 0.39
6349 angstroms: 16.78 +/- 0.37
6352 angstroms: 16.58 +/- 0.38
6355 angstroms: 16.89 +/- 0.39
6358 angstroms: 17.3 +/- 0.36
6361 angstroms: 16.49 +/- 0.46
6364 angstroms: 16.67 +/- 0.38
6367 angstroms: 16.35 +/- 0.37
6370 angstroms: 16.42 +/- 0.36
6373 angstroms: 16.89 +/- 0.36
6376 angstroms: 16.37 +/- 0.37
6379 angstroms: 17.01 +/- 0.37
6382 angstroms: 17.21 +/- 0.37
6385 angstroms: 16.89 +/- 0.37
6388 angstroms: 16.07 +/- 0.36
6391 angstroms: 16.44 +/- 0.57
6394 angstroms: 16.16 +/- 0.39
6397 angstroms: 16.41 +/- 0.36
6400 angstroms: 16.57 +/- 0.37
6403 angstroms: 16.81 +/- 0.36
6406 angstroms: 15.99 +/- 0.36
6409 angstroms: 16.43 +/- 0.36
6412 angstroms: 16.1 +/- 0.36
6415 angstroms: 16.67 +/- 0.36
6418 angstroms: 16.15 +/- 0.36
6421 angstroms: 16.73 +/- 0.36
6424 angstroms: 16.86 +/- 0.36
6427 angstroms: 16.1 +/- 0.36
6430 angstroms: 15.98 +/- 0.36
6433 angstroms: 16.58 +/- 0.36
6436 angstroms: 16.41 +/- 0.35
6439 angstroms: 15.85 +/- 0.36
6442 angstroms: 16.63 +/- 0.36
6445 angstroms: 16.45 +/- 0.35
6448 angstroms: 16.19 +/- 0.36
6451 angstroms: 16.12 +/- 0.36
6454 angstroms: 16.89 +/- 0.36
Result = 3.57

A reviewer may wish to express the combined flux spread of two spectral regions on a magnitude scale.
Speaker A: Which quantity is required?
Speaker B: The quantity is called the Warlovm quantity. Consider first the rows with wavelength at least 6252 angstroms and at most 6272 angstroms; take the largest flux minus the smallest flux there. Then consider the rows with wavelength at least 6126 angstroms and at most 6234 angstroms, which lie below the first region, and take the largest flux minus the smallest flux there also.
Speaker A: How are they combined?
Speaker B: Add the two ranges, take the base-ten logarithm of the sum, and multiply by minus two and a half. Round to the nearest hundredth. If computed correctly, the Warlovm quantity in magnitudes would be -0.87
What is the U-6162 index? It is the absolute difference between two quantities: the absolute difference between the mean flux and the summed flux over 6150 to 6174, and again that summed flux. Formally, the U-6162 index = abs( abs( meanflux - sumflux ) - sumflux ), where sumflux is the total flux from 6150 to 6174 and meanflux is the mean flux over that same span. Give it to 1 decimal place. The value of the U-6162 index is 17.3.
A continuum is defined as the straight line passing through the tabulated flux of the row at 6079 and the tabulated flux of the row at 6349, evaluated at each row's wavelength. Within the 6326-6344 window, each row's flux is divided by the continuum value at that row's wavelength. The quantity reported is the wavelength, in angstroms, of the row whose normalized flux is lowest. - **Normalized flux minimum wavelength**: 6340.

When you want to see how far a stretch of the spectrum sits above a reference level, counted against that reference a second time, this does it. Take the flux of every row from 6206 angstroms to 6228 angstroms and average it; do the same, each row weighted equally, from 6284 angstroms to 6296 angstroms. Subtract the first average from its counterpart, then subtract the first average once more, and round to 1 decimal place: -17.7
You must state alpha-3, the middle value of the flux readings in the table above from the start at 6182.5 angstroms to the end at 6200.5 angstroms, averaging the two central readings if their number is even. 17.5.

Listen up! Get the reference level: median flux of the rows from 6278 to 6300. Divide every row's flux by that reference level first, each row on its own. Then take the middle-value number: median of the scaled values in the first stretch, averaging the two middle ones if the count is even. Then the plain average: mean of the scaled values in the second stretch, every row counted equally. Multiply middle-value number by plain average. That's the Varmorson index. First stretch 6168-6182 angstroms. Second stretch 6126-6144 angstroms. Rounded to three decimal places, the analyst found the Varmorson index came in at 1.027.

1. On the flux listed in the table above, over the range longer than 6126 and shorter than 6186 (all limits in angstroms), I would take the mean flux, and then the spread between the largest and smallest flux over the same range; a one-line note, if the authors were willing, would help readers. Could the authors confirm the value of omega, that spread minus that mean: -15.8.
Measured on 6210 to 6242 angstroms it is -15.5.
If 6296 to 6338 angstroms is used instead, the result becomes -16.0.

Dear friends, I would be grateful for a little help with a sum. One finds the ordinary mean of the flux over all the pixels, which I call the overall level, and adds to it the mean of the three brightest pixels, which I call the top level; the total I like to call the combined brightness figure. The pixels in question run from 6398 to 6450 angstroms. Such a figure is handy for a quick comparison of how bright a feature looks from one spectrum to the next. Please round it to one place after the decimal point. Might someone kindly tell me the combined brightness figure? 33.2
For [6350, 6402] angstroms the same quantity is 33.8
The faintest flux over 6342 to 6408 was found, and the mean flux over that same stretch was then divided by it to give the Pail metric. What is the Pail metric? 1.039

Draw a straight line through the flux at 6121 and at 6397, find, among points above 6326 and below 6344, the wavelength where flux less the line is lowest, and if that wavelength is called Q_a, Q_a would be 6340 angstroms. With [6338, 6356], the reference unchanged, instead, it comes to 6340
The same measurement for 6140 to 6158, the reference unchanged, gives 6142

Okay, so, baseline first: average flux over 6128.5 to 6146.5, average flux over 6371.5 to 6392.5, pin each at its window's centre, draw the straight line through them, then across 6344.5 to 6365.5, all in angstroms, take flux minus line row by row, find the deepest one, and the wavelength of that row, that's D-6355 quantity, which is 6361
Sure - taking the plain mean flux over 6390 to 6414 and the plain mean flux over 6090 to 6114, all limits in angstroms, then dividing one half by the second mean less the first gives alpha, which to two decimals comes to 0.35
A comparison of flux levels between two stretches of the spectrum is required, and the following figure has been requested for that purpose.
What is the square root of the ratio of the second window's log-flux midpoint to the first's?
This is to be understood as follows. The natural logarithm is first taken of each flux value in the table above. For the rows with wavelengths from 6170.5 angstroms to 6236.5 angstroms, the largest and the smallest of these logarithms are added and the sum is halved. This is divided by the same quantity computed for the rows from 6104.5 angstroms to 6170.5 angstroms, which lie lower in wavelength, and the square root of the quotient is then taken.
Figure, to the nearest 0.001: 0.998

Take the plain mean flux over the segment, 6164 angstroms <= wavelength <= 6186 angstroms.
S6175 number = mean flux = 17.4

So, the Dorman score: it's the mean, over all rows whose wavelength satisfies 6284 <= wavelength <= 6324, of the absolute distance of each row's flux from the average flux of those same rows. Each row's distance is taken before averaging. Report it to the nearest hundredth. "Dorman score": 0.24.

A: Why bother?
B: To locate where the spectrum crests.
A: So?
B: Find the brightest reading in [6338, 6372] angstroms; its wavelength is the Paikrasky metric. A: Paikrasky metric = 6358 angstroms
